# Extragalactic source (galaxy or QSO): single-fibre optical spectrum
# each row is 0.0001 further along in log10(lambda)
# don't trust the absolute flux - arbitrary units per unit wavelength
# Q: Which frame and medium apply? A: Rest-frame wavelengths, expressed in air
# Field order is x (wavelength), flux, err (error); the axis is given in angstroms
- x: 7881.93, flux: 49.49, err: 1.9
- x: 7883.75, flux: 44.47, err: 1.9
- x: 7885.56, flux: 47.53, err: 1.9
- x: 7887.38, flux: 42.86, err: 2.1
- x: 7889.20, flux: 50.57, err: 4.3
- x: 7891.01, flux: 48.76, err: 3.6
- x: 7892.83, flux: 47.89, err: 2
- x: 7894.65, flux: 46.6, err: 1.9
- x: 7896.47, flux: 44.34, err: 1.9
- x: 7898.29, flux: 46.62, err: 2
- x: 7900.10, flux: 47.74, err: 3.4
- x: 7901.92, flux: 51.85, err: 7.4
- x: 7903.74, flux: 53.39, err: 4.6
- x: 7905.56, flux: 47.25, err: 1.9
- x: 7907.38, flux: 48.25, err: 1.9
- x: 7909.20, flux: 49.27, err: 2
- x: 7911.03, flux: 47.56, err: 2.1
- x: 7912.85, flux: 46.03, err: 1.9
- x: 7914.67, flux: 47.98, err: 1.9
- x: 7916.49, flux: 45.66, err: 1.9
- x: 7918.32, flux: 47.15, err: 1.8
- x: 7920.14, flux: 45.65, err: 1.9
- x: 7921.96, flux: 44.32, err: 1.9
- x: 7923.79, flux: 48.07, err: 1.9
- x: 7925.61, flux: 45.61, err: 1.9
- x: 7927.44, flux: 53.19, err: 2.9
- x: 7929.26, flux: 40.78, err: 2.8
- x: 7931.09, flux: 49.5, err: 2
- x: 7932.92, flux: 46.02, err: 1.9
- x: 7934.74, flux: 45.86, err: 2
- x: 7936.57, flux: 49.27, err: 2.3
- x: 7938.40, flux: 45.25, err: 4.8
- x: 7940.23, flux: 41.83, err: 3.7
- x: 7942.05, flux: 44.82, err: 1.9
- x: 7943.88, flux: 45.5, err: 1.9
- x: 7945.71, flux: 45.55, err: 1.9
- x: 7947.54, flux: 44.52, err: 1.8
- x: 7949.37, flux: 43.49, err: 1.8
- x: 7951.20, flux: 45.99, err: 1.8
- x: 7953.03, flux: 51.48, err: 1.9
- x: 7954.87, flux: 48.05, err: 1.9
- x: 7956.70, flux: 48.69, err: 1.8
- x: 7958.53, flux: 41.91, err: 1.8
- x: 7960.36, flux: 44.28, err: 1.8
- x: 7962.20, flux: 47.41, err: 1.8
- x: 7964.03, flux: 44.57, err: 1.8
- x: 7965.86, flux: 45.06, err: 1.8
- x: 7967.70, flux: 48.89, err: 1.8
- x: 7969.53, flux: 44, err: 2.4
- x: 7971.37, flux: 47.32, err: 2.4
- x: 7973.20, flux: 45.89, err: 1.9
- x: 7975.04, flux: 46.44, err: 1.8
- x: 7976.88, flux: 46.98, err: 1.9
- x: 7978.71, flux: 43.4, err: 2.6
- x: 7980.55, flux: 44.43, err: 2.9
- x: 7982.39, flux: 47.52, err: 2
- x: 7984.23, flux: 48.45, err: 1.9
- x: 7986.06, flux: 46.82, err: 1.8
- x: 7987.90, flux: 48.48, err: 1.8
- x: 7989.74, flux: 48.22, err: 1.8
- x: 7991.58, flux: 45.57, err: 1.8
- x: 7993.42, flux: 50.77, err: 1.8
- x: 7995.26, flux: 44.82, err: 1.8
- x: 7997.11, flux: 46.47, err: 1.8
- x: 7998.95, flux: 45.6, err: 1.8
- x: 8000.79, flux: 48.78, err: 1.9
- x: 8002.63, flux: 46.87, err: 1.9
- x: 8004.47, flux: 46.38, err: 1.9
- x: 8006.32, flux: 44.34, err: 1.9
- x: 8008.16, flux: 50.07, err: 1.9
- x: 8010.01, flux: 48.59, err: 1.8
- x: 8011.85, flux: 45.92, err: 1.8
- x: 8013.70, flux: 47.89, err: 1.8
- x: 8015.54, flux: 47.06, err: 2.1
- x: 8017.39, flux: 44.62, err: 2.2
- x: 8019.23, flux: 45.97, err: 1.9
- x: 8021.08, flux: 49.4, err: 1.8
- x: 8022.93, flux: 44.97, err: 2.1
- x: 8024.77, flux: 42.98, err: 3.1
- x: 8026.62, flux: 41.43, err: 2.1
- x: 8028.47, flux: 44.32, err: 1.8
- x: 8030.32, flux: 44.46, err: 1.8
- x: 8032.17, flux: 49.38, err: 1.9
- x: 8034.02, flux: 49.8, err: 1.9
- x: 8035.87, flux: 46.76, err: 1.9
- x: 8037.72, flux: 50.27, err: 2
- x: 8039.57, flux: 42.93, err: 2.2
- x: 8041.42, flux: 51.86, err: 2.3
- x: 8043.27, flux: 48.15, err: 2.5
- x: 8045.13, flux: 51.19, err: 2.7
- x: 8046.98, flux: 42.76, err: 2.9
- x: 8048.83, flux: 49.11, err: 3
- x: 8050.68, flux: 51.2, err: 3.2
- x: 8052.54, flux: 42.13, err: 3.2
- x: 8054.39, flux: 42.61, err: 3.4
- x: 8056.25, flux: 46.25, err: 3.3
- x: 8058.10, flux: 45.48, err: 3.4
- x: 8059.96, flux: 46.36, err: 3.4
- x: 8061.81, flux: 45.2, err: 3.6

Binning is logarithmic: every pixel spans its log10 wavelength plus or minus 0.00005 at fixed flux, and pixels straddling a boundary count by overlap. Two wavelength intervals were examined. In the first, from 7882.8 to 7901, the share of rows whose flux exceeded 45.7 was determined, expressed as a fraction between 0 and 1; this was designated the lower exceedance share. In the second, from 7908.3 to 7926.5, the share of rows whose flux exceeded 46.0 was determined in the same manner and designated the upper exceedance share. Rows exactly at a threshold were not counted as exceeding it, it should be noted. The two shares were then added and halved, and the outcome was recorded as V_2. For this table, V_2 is 0.650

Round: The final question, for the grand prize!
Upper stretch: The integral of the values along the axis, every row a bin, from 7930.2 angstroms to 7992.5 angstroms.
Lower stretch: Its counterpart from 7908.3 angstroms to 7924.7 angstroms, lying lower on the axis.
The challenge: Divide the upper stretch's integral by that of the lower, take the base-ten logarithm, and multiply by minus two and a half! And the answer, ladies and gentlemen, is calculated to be -1.4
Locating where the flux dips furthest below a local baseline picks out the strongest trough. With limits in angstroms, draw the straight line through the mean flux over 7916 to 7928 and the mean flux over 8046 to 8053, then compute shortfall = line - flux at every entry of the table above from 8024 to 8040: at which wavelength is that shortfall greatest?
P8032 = 8026.62 angstroms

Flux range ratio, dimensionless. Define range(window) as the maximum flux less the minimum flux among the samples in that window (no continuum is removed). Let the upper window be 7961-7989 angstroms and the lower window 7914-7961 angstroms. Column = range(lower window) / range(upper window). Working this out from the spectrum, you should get 2.3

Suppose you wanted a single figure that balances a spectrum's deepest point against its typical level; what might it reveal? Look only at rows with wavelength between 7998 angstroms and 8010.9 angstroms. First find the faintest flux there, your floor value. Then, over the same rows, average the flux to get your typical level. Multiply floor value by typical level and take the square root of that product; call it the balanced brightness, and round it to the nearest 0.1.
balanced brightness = 45.8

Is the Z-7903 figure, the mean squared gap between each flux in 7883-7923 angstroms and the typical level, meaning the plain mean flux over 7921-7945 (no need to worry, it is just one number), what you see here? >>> 7.3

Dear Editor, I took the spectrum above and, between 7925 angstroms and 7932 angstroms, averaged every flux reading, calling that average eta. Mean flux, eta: 47.3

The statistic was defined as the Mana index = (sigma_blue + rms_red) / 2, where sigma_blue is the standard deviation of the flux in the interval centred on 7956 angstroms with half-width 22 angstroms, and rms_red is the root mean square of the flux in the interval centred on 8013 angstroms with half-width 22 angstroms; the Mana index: 24.4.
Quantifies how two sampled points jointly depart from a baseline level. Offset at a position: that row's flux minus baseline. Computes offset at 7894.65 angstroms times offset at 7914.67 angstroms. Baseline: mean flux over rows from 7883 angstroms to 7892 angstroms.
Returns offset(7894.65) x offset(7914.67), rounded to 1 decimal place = -0.3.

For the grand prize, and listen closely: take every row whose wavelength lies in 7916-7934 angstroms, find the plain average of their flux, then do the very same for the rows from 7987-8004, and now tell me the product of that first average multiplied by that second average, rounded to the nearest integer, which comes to 2203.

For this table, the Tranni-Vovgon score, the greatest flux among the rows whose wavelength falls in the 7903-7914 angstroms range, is 53.39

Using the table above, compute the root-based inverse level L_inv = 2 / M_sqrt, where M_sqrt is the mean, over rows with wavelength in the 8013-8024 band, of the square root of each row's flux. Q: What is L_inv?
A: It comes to 0.2929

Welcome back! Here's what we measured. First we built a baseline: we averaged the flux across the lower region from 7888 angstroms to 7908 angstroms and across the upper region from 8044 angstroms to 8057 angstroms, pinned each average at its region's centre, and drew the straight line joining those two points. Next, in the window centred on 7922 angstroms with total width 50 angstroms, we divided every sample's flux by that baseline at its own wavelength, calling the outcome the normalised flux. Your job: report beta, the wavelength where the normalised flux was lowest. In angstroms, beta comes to 7929.26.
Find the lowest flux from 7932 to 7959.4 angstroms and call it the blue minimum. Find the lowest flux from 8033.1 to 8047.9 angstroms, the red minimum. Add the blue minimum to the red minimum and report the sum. 84.6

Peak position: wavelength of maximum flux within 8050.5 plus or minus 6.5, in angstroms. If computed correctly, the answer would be 8050.68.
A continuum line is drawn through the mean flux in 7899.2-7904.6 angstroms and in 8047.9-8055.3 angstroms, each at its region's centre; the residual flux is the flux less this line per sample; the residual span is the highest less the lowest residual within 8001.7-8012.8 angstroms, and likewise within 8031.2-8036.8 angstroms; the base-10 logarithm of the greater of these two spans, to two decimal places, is 0.76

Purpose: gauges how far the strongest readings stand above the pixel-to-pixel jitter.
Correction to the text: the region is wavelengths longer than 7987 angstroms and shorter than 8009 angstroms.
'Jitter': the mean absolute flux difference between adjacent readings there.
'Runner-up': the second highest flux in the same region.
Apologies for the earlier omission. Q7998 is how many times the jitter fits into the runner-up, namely 18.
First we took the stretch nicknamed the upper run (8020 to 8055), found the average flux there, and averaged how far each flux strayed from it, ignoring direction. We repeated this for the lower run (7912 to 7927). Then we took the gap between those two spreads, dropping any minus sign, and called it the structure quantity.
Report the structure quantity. 2.2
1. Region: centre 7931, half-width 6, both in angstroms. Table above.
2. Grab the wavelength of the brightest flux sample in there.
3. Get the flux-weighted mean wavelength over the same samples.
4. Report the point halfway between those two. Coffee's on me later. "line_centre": 7929.3 angstroms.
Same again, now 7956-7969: 7965.0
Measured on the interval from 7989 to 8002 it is 7994.3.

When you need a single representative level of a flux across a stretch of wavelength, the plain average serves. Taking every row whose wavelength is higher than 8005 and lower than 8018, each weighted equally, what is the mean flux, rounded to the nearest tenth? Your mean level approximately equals 46.9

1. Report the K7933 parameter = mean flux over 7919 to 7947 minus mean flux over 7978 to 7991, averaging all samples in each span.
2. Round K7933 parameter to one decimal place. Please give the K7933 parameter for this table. -0.7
